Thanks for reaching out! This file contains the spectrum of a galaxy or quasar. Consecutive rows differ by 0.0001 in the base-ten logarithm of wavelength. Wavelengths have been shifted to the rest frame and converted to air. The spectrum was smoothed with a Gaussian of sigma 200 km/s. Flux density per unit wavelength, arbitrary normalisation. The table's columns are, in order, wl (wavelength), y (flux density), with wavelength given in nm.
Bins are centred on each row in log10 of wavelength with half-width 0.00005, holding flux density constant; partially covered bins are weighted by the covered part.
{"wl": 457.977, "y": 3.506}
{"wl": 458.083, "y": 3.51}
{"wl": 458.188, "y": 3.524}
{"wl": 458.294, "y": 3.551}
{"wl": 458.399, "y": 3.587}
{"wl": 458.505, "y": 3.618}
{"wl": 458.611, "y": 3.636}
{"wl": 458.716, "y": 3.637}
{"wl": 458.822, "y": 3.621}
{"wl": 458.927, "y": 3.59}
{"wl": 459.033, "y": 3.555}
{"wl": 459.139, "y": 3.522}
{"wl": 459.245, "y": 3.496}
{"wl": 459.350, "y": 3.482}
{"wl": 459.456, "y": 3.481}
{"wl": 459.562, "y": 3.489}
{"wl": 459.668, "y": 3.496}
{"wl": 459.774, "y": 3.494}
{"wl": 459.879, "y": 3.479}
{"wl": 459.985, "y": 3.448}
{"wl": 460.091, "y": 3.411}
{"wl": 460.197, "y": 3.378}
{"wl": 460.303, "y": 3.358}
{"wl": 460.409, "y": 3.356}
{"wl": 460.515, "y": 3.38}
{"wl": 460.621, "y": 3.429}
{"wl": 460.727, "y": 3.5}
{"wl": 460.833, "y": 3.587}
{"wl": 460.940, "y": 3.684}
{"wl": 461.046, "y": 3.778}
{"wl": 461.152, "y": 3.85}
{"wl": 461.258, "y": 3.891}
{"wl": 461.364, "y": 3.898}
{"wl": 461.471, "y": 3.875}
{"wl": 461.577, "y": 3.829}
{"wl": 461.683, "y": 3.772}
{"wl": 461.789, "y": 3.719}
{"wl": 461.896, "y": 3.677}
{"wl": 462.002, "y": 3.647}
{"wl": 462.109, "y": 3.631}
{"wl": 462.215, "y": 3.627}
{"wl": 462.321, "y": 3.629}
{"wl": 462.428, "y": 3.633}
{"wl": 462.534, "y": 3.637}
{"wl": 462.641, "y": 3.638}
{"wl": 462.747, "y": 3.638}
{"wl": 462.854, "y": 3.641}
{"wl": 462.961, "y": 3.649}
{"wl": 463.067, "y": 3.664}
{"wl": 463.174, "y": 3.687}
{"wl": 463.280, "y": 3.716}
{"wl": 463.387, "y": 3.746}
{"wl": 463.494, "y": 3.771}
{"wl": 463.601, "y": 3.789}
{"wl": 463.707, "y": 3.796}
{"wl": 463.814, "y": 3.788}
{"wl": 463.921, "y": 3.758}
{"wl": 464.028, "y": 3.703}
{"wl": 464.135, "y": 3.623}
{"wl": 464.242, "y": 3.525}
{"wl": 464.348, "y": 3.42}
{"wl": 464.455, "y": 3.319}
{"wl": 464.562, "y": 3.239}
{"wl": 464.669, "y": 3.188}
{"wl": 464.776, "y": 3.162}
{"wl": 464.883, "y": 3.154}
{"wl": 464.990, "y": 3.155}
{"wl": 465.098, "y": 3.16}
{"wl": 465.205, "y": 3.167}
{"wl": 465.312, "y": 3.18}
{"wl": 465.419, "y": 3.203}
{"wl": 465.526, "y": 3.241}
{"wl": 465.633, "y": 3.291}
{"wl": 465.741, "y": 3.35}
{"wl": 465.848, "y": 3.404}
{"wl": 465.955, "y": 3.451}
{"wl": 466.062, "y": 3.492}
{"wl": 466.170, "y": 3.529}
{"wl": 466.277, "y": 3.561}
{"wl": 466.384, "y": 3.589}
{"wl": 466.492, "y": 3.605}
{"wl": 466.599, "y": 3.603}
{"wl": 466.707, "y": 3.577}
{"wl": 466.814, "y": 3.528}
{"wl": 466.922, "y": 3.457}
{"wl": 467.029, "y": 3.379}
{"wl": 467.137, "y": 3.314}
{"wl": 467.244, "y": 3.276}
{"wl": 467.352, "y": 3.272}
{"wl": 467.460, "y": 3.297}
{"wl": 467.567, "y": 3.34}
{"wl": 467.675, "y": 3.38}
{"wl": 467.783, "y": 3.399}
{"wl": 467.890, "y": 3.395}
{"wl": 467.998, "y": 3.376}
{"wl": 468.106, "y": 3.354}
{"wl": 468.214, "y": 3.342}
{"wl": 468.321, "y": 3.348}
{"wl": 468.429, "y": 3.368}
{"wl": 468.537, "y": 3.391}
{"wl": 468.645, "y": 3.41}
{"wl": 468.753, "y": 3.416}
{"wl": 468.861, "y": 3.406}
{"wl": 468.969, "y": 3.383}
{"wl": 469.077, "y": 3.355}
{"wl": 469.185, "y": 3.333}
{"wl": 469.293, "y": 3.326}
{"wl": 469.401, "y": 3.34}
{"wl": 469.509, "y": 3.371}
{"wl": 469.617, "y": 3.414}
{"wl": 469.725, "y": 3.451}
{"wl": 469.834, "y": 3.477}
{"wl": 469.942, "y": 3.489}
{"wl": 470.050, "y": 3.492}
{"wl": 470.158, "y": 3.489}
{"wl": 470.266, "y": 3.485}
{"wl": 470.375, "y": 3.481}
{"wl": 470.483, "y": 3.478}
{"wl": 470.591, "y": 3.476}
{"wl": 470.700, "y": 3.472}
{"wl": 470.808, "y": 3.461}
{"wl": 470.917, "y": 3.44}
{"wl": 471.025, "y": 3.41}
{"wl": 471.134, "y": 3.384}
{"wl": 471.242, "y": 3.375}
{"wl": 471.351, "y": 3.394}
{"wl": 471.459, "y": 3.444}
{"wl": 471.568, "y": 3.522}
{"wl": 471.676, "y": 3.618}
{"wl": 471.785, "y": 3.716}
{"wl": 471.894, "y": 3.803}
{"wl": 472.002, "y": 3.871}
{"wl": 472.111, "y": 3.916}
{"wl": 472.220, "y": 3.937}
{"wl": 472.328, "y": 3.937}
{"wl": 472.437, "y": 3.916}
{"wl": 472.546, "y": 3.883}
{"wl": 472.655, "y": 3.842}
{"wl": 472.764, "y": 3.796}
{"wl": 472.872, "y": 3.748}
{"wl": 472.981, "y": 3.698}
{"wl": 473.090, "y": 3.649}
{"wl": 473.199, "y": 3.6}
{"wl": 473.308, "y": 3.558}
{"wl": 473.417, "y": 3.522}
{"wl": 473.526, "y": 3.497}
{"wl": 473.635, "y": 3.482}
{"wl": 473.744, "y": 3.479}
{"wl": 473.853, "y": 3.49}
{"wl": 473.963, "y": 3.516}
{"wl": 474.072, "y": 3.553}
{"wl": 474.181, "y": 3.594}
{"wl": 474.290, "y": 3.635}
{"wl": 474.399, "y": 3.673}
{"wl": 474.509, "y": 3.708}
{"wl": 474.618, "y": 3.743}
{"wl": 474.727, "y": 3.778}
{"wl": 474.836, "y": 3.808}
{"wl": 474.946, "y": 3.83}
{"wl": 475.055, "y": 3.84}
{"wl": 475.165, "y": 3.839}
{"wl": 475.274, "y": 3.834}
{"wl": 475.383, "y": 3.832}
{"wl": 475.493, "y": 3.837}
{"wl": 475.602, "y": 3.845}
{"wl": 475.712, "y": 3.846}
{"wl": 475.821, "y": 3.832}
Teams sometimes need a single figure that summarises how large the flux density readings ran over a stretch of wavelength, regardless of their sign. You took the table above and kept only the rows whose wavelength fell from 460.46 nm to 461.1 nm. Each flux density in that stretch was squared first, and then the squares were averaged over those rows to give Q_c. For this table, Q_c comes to 12.7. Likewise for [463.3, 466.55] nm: 11.9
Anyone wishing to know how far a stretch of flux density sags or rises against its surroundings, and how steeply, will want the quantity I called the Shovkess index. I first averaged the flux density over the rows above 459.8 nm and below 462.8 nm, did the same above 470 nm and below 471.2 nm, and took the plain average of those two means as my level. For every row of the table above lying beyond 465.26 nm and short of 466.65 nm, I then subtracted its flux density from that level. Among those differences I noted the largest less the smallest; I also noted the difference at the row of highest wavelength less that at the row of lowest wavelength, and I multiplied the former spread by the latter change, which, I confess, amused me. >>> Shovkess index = -0.18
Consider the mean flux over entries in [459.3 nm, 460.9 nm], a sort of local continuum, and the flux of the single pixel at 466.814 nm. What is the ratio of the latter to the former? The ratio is 1.02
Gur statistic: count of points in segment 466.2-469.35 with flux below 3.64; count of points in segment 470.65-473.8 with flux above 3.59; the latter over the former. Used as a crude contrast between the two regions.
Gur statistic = 0.52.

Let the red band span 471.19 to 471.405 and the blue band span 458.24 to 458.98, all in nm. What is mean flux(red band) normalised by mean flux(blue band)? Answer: 0.94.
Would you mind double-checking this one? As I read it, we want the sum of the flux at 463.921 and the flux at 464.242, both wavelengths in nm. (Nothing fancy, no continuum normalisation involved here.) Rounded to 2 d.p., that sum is 7.28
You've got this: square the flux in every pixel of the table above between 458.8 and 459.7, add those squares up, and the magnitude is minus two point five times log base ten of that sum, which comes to -5.12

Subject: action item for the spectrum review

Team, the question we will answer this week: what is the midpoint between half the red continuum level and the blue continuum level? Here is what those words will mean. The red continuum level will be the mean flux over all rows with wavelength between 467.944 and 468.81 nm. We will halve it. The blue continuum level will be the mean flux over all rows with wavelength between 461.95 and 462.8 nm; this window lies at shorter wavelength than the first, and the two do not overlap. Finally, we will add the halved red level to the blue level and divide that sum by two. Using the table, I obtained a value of 2.66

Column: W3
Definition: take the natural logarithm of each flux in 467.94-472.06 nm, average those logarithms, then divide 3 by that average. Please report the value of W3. 2.42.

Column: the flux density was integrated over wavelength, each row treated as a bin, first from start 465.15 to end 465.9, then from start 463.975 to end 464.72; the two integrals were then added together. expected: 5.0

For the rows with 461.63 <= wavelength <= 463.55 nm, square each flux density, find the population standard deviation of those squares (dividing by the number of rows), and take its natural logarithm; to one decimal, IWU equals -1.0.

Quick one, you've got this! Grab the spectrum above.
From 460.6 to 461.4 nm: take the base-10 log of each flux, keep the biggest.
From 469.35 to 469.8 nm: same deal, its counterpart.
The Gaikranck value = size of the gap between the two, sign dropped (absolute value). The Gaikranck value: 0.053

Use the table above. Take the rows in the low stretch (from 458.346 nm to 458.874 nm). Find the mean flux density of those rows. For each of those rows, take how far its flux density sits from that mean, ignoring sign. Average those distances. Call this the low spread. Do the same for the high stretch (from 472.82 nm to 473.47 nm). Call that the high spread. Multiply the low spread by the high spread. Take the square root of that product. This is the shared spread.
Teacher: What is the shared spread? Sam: 0.03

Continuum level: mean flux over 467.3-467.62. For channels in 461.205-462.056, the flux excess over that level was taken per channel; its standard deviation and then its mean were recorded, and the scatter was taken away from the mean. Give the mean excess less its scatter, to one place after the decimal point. 0.4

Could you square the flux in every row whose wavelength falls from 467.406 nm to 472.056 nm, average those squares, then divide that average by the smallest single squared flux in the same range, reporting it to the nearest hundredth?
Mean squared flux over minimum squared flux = 1.09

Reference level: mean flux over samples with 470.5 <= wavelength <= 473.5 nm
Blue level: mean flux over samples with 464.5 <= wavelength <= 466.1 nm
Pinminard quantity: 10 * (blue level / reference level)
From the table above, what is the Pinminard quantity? 8.9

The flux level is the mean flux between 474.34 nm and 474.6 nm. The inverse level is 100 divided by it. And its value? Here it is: 27.1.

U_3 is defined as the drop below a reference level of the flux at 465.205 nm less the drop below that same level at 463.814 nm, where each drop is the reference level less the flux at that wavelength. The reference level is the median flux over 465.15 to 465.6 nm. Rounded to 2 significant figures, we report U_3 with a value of 0.62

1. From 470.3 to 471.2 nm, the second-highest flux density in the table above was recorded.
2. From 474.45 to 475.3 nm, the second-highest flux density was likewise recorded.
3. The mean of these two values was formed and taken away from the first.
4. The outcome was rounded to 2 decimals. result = -0.18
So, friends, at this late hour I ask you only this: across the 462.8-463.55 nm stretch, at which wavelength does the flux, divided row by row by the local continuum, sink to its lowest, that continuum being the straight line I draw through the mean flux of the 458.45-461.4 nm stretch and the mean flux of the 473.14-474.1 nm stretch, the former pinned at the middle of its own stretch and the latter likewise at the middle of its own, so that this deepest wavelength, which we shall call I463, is 462.854 nm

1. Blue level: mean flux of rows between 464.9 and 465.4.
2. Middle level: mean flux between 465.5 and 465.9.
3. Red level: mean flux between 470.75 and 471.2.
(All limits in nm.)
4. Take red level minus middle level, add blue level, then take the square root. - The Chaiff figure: 1.81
